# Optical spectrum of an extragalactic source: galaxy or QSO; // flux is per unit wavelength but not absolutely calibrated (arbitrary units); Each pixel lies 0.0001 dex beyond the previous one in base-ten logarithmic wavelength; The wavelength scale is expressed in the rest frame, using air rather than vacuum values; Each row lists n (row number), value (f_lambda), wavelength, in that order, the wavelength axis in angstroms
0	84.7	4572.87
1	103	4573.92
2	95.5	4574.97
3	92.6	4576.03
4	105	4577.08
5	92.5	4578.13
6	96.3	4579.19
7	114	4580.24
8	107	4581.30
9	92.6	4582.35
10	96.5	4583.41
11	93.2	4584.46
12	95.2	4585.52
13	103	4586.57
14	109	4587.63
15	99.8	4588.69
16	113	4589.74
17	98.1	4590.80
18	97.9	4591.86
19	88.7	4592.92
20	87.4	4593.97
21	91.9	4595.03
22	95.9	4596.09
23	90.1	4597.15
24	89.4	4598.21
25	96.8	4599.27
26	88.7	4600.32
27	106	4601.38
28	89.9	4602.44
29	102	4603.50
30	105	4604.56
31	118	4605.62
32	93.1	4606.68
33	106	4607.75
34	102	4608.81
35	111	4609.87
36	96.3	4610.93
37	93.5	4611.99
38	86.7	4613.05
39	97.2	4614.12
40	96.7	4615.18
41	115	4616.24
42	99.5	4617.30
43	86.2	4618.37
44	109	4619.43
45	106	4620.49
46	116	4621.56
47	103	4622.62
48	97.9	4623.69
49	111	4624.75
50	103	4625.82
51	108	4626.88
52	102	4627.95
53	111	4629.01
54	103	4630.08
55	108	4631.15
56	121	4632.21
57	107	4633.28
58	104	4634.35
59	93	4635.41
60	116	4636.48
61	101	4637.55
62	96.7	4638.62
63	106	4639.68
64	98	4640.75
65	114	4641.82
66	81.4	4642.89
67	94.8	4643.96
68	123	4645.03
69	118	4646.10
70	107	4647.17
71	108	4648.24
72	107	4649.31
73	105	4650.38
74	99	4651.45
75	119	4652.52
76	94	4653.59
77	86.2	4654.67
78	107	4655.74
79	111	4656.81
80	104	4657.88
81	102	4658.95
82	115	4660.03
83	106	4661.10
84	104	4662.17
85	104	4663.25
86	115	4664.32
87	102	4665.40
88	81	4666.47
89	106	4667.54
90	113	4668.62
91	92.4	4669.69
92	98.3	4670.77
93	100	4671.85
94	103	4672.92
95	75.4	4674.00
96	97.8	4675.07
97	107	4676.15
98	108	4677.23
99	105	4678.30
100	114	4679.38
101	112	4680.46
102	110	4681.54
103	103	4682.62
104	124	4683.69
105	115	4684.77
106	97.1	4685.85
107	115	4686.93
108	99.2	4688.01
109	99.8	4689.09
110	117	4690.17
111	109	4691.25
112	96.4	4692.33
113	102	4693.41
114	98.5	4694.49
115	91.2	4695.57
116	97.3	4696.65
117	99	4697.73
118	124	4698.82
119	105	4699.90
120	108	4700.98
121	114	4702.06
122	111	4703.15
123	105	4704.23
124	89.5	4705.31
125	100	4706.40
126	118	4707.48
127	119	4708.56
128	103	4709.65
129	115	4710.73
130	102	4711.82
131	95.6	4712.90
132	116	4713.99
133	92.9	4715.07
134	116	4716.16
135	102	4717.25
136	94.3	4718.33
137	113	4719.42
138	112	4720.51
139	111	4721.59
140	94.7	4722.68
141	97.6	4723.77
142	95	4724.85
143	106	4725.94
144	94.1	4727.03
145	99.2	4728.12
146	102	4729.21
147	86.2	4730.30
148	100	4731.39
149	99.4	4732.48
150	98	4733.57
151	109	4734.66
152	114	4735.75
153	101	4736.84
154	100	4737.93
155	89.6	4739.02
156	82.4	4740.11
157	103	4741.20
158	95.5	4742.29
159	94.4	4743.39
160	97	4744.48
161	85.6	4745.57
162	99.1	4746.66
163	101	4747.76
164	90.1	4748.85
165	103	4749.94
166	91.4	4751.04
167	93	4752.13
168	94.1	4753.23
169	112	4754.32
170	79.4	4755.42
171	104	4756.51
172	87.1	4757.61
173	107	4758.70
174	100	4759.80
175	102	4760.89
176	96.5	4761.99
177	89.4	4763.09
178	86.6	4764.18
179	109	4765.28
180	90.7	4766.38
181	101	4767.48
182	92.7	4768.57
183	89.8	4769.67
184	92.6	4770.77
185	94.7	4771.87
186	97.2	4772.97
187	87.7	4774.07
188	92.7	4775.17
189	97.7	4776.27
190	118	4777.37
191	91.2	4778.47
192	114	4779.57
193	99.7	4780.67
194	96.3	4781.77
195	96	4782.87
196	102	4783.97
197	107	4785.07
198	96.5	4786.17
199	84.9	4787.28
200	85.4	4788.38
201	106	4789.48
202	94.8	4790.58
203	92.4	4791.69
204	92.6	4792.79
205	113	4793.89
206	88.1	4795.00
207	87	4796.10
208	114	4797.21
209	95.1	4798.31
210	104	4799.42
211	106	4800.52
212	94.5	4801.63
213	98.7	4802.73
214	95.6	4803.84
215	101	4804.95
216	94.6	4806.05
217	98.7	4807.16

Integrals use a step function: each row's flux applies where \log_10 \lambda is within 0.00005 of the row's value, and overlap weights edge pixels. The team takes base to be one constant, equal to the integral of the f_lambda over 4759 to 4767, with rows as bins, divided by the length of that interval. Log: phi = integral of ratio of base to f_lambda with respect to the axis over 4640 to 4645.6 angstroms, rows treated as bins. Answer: 5.4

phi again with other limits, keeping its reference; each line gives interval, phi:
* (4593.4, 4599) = 5.9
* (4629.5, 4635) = 4.9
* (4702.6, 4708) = 5.0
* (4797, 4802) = 4.7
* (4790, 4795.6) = 5.7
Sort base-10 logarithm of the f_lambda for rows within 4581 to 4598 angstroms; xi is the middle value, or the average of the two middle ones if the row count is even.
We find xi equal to 1.98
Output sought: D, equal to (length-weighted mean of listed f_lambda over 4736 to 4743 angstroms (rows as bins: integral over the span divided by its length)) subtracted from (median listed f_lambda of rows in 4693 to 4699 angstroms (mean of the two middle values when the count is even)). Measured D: 3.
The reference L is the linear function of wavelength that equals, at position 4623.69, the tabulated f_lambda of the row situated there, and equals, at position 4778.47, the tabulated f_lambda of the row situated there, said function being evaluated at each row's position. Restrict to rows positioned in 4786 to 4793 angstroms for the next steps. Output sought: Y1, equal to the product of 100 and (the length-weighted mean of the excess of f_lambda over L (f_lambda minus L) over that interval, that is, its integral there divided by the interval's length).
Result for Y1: 236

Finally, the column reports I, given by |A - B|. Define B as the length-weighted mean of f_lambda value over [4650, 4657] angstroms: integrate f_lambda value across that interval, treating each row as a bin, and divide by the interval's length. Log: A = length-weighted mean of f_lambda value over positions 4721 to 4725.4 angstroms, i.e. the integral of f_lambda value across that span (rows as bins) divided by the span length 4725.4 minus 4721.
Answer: 2.7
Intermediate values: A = 100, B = 103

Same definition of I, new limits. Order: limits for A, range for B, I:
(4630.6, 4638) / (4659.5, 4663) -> 0.8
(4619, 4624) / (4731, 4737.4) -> 3.0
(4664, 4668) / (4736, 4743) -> 4.2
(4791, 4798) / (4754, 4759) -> 0.8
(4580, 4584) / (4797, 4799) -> 1.3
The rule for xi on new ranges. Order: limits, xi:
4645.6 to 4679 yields 2.02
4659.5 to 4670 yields 2.02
